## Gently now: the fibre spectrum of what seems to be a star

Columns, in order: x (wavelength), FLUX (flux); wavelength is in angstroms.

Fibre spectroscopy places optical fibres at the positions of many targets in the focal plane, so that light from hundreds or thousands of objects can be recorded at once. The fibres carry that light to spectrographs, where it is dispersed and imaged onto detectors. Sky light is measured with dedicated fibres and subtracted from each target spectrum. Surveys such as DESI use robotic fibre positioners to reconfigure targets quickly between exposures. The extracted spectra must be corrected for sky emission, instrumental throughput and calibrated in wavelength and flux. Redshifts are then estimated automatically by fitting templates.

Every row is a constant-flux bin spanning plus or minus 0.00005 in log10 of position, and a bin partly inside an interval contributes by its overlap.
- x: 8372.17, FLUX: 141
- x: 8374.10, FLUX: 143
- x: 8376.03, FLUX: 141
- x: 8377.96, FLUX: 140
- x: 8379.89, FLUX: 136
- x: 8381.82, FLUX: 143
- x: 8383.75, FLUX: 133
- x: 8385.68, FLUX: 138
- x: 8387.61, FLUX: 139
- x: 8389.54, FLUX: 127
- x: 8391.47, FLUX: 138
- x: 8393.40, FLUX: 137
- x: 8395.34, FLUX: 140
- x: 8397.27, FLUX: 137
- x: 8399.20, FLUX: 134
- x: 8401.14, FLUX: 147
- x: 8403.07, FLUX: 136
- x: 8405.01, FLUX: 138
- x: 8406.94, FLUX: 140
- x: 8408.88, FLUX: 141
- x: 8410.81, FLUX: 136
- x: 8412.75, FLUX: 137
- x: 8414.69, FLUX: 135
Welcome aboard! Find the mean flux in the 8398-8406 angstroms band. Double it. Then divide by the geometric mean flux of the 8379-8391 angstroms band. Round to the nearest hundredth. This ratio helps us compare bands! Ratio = 2.04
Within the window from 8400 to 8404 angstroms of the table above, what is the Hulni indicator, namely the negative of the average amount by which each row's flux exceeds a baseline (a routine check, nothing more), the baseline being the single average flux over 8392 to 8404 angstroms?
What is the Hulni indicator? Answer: -3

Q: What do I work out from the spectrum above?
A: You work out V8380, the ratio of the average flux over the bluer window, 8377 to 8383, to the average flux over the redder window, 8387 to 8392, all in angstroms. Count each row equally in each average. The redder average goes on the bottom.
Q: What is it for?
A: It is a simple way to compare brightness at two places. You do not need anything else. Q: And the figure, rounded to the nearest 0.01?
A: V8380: 1.04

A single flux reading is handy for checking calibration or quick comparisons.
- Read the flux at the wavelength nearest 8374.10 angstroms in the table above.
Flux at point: 143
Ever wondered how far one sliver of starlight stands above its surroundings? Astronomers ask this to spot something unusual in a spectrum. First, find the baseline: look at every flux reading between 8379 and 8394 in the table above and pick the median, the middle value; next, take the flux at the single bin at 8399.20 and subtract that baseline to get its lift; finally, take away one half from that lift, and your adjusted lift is -4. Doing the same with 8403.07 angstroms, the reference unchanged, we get -2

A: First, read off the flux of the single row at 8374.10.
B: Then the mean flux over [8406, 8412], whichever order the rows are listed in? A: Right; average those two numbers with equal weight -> 141.0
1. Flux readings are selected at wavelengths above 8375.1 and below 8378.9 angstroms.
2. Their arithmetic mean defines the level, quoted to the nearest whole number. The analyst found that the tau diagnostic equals 140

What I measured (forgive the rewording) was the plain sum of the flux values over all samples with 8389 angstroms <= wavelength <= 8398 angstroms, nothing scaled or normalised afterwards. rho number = 679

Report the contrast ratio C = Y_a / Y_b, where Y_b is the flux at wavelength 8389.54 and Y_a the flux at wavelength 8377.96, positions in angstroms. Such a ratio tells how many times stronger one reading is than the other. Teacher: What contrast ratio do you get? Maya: 1.10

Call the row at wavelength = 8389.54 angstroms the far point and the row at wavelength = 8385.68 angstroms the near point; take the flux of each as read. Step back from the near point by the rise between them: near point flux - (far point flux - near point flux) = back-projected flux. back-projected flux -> 149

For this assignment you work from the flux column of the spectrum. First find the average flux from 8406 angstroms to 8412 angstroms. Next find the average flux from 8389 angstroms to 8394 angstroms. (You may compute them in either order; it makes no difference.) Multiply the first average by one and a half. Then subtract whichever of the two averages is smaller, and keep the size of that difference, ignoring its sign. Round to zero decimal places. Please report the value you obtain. 74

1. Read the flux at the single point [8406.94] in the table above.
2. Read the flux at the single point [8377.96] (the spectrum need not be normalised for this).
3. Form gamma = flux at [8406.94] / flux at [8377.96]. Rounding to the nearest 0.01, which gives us 1.00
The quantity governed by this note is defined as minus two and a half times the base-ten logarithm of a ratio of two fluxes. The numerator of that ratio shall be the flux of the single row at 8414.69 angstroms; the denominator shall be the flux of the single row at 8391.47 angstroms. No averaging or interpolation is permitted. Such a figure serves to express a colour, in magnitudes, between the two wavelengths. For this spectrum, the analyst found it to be 0.024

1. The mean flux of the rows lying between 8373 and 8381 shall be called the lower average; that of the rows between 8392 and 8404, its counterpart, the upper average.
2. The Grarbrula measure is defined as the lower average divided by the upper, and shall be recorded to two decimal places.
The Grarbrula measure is 1.01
